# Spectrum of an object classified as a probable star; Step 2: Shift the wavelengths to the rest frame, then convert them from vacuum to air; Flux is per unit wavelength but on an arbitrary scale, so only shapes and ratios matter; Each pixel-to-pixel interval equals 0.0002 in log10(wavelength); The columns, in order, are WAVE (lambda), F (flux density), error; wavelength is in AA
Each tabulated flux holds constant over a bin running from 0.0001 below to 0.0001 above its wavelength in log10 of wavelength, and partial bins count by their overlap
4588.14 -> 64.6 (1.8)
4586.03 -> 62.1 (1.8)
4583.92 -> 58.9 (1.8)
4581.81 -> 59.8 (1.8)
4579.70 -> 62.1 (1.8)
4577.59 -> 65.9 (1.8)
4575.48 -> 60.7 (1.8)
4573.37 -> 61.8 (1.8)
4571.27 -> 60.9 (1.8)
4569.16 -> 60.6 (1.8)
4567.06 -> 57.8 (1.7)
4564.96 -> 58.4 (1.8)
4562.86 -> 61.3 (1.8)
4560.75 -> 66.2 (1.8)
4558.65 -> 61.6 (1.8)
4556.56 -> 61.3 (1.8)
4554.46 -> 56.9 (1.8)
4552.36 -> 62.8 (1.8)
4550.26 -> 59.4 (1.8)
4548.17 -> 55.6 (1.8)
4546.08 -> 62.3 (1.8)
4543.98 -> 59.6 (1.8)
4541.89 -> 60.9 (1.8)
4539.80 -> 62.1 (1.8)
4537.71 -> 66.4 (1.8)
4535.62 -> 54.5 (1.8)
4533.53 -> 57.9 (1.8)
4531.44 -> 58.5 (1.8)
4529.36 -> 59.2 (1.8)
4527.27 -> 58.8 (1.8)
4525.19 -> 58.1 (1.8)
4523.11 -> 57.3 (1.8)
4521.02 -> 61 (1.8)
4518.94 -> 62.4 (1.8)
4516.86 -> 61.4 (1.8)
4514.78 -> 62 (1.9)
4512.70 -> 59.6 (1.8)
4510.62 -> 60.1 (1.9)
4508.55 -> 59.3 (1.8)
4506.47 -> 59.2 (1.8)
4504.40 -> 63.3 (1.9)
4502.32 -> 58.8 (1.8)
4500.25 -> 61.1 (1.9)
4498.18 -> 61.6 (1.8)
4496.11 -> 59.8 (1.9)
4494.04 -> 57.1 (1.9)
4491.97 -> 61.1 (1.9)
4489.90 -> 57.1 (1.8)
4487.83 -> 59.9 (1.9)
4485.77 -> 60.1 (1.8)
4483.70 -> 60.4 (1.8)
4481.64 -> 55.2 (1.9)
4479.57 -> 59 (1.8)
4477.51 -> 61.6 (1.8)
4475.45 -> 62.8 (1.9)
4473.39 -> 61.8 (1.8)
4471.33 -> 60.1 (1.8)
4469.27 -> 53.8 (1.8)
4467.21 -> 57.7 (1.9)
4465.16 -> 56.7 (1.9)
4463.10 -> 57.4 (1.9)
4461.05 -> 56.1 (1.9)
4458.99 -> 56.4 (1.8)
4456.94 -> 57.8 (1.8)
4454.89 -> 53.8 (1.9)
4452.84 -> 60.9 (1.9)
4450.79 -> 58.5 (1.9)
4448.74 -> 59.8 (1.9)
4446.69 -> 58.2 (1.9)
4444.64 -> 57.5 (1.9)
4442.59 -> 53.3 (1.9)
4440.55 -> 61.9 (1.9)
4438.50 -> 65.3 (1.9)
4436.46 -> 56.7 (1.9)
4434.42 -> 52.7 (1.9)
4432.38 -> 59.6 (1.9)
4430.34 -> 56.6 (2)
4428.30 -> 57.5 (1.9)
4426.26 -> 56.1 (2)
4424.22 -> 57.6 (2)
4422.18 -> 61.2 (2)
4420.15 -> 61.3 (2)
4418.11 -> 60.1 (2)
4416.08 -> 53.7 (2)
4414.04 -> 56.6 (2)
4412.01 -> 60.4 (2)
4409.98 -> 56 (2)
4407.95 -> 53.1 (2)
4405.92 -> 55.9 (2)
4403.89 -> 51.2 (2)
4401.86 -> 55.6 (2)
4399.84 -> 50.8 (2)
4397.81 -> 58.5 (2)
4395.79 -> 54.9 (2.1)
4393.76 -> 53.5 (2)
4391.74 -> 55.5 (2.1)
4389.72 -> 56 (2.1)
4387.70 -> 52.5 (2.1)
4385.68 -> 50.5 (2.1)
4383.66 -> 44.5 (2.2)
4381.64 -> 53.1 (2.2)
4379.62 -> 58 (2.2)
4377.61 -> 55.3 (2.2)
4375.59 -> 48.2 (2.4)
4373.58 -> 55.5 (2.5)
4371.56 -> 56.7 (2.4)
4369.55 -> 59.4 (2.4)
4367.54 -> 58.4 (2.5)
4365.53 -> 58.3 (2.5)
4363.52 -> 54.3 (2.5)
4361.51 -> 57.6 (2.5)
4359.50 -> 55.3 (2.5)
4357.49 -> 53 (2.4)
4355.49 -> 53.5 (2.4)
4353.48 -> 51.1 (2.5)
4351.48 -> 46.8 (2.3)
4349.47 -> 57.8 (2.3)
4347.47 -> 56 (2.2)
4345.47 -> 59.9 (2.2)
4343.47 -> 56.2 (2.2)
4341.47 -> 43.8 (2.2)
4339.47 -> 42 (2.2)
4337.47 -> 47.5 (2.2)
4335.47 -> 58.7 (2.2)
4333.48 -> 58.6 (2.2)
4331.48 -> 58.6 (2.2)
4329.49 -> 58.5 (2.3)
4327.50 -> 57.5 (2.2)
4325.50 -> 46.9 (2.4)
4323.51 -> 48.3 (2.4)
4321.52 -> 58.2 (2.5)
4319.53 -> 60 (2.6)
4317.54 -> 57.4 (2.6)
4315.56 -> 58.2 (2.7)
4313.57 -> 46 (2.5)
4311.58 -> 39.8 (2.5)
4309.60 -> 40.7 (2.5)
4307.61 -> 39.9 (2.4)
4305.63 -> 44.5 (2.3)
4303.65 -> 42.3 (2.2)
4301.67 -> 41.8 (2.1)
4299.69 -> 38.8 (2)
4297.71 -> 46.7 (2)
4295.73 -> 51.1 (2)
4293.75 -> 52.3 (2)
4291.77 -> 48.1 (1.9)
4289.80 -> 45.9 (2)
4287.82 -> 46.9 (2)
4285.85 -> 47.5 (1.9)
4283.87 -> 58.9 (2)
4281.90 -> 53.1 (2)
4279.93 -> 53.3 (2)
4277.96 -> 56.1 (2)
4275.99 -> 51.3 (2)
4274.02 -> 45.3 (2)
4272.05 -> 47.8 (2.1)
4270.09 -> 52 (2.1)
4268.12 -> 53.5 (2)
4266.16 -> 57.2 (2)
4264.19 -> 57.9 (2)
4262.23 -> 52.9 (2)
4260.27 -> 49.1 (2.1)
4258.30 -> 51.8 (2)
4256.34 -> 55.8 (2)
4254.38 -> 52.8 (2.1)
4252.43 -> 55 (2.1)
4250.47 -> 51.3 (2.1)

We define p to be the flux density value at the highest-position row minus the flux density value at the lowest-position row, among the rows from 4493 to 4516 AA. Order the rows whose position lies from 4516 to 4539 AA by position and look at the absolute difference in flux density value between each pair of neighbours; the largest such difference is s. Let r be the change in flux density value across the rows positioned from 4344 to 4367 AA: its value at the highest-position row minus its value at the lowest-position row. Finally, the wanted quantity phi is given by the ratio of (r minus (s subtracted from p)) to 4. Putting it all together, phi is 1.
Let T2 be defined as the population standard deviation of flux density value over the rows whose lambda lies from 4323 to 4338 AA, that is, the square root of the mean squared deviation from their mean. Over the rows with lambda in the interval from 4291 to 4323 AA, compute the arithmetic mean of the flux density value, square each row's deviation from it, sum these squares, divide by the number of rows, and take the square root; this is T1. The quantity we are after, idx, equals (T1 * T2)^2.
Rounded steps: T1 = 7.2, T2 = 5.26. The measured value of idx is 1431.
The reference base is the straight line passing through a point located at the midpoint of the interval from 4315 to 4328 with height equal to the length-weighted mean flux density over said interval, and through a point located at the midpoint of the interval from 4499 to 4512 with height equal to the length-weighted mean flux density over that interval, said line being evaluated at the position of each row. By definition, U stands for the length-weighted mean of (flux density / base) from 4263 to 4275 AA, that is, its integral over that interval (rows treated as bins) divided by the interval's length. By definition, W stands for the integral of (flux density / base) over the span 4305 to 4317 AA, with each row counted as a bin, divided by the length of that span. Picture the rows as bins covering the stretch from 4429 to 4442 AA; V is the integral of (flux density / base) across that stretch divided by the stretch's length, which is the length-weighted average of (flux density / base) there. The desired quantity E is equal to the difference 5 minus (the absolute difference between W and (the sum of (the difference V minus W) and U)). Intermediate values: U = 0.978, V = 1.01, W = 0.83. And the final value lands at 4.67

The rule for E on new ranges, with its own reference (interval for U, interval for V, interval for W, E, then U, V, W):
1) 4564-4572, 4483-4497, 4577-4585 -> 4.98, 0.956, 0.99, 0.98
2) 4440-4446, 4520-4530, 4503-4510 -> 4.94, 0.978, 0.97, 1.00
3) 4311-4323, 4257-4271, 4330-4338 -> 4.94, 0.975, 1.00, 1.02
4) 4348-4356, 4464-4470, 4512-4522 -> 4.86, 0.938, 0.95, 1.01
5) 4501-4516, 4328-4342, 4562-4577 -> 4.99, 0.999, 0.96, 0.97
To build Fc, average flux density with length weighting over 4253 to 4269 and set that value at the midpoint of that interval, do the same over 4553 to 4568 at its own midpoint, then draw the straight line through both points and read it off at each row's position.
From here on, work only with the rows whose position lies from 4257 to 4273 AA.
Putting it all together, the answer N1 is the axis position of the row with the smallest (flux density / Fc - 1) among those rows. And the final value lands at 4272.05 AA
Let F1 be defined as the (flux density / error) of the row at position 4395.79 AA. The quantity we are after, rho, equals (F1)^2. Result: 683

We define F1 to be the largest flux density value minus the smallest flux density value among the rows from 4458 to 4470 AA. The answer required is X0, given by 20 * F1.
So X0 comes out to 78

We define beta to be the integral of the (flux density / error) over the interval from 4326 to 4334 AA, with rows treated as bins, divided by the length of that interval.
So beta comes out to 26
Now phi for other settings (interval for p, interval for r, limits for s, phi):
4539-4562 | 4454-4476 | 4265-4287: 4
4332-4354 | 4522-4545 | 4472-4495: 4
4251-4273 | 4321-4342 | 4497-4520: -1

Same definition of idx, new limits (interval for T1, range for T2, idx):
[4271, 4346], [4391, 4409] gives 238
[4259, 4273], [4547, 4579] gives 98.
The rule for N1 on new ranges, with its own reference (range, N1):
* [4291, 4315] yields 4299.69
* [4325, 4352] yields 4339.47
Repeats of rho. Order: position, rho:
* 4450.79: 948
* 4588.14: 1288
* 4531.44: 1056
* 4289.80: 527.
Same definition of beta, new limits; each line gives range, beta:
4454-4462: 30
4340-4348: 24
